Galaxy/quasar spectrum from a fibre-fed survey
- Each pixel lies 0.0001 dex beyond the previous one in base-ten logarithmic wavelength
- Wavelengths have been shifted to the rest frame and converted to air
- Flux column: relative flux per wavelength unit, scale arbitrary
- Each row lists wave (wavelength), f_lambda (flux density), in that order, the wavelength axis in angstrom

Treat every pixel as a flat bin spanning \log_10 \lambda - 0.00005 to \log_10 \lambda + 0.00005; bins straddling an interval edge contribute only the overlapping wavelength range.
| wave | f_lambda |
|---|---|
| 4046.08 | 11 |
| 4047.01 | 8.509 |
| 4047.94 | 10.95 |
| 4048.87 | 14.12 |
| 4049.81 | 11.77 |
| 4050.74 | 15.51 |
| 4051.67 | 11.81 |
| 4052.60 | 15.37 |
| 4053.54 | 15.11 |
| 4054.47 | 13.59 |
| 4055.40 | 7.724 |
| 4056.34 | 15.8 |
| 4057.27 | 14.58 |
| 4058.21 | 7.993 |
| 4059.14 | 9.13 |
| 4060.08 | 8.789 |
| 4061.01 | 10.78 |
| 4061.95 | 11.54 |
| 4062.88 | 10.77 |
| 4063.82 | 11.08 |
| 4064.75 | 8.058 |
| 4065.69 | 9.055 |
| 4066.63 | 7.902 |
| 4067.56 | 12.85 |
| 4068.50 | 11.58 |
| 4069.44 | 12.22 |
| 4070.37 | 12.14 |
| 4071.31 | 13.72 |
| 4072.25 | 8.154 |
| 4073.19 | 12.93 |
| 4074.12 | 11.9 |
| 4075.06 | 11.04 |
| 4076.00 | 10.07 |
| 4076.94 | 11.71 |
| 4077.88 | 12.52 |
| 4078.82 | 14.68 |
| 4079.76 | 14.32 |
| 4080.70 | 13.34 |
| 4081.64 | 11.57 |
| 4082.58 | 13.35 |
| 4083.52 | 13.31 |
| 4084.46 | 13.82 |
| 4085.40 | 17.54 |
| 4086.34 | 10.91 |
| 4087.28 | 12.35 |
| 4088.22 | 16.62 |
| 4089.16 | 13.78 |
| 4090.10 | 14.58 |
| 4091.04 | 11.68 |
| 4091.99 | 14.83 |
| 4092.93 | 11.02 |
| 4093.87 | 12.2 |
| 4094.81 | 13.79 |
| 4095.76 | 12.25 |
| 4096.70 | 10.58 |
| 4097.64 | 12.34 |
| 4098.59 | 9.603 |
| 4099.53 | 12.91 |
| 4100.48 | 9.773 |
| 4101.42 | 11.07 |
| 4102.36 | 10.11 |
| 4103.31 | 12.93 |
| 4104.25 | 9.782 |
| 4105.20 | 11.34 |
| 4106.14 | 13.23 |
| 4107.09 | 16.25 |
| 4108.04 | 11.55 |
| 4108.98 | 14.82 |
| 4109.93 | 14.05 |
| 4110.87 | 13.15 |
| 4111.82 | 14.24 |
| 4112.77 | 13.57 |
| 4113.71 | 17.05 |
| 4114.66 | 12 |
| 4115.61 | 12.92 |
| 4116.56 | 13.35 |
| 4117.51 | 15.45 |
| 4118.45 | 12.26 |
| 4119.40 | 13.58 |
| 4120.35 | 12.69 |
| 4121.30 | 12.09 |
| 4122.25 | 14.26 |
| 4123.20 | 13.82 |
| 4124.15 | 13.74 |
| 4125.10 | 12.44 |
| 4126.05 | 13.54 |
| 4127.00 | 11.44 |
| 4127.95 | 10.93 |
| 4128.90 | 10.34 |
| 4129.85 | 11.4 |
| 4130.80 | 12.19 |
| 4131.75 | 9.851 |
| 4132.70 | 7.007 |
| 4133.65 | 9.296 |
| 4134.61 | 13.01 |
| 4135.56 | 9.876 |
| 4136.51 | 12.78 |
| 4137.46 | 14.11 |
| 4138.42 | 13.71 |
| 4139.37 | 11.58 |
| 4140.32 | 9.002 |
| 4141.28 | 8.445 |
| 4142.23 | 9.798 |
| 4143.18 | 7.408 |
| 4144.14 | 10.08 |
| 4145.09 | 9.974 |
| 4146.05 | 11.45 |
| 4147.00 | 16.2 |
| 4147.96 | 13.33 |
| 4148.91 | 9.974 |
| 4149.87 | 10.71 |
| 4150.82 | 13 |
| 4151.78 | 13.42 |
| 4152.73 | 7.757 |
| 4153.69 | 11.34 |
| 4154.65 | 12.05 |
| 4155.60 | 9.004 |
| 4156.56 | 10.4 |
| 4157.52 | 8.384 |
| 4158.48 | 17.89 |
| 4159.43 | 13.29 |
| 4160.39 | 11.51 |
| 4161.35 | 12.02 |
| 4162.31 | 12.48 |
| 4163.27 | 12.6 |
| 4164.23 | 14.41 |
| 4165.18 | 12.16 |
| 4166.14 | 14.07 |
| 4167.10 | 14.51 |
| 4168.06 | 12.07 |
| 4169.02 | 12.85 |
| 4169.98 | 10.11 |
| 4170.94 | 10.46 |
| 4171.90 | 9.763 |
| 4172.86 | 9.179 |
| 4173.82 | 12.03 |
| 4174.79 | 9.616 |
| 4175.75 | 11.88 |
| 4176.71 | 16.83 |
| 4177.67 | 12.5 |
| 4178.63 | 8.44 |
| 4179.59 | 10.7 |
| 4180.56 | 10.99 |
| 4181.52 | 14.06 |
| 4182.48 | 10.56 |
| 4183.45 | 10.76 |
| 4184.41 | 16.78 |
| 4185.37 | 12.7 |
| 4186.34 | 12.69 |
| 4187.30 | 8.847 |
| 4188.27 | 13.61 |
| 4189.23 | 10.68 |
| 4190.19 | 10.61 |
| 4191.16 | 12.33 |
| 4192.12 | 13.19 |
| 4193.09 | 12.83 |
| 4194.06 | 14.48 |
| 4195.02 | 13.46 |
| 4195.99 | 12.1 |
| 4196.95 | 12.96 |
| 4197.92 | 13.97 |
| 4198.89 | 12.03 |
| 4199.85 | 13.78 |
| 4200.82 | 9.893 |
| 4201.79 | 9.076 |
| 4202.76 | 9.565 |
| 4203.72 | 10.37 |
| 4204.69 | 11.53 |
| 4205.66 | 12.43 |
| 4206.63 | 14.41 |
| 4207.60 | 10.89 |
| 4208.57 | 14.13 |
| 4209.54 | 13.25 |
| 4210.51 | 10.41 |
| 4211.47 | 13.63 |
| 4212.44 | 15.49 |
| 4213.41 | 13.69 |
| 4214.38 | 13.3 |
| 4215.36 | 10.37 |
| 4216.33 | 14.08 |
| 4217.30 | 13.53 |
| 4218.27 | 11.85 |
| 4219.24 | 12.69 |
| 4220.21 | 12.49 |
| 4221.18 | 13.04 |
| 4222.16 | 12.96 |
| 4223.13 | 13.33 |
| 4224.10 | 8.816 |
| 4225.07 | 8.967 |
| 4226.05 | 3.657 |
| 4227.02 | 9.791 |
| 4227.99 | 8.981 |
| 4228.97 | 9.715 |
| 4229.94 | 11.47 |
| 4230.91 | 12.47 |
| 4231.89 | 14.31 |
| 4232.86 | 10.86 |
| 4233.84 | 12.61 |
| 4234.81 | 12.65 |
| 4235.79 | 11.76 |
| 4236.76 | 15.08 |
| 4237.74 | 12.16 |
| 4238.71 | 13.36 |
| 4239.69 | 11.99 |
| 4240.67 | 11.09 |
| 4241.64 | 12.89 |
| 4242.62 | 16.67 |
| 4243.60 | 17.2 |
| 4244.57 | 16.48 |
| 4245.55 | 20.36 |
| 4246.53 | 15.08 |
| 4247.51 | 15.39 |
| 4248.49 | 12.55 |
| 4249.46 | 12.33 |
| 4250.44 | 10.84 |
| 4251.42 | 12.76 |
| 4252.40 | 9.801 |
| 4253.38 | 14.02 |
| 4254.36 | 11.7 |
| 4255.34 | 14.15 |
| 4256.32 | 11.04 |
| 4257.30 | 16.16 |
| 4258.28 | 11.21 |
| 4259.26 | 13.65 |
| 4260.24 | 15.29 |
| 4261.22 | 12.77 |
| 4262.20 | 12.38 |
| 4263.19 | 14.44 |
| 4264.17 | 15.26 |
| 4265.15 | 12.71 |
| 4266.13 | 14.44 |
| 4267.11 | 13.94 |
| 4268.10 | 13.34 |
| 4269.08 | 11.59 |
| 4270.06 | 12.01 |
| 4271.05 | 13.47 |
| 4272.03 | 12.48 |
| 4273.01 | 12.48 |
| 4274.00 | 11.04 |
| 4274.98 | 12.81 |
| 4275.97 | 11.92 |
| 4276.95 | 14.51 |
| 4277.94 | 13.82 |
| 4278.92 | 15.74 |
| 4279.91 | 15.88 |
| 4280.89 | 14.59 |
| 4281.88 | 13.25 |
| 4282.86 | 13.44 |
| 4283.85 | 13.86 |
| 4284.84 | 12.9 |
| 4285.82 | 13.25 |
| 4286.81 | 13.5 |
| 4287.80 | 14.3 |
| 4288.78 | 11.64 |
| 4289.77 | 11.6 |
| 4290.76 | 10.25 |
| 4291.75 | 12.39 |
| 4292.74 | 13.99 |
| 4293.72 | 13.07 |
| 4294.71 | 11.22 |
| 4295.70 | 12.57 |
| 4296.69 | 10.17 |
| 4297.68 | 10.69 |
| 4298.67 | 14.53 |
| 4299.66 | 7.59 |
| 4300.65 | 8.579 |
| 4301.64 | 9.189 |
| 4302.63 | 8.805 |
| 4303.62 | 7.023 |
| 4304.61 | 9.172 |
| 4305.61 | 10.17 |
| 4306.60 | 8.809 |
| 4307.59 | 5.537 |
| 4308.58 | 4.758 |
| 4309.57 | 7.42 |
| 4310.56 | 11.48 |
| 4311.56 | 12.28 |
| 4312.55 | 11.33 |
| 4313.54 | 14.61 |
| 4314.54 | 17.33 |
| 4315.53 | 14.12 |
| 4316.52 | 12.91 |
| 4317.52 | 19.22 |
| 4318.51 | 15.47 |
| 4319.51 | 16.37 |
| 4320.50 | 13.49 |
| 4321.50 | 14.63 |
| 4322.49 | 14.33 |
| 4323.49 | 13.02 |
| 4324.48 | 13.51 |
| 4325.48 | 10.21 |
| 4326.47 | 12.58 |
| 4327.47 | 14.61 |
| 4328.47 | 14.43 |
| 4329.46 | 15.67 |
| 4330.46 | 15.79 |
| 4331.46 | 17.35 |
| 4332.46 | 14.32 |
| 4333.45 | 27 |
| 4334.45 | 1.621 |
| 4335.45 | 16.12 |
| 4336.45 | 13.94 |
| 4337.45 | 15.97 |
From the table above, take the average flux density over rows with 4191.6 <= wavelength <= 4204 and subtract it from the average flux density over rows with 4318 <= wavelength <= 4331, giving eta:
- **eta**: 2.0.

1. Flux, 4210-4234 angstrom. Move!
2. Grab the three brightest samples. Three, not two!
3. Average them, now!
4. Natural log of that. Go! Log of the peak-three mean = 2.68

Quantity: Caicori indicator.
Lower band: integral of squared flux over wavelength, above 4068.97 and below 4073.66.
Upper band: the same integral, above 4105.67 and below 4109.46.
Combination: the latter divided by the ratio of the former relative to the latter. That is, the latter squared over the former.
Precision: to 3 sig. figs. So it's 833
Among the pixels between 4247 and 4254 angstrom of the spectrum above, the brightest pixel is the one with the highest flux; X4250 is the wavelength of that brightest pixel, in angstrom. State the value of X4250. 4247.51 angstrom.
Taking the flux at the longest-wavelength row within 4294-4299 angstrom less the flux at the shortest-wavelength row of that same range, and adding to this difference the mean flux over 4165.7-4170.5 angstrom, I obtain 16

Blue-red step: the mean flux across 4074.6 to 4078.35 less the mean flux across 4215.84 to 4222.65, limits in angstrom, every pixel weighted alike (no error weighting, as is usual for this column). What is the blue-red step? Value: -1.6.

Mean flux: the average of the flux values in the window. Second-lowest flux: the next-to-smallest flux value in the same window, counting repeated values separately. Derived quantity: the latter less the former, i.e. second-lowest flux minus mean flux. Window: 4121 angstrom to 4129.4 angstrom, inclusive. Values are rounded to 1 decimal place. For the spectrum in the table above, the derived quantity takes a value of -1.6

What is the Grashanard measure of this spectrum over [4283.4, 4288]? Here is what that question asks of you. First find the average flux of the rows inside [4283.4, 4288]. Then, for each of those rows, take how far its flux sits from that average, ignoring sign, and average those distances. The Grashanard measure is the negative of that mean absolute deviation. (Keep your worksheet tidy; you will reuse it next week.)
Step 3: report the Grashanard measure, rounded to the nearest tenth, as -0.4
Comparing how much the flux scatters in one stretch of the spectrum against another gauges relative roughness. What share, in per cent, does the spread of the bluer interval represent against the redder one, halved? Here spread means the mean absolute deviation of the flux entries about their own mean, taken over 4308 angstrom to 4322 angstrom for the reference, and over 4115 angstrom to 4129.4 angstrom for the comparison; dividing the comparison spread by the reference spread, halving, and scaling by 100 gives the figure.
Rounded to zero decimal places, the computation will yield 19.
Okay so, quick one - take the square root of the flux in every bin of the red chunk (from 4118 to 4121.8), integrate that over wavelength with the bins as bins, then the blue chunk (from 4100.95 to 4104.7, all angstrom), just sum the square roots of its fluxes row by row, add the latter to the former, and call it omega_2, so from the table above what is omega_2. 26.7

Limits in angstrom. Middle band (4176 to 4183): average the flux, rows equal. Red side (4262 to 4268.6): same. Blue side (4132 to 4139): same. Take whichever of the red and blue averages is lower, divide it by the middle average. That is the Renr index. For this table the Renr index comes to 0.95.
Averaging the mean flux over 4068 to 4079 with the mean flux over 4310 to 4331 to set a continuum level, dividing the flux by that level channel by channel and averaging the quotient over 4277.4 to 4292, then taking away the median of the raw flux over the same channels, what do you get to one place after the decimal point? -12.4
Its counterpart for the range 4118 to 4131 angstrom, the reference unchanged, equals -11.4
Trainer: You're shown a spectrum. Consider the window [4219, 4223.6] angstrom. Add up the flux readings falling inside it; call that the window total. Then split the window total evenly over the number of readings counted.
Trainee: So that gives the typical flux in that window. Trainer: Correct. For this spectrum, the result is 12.9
